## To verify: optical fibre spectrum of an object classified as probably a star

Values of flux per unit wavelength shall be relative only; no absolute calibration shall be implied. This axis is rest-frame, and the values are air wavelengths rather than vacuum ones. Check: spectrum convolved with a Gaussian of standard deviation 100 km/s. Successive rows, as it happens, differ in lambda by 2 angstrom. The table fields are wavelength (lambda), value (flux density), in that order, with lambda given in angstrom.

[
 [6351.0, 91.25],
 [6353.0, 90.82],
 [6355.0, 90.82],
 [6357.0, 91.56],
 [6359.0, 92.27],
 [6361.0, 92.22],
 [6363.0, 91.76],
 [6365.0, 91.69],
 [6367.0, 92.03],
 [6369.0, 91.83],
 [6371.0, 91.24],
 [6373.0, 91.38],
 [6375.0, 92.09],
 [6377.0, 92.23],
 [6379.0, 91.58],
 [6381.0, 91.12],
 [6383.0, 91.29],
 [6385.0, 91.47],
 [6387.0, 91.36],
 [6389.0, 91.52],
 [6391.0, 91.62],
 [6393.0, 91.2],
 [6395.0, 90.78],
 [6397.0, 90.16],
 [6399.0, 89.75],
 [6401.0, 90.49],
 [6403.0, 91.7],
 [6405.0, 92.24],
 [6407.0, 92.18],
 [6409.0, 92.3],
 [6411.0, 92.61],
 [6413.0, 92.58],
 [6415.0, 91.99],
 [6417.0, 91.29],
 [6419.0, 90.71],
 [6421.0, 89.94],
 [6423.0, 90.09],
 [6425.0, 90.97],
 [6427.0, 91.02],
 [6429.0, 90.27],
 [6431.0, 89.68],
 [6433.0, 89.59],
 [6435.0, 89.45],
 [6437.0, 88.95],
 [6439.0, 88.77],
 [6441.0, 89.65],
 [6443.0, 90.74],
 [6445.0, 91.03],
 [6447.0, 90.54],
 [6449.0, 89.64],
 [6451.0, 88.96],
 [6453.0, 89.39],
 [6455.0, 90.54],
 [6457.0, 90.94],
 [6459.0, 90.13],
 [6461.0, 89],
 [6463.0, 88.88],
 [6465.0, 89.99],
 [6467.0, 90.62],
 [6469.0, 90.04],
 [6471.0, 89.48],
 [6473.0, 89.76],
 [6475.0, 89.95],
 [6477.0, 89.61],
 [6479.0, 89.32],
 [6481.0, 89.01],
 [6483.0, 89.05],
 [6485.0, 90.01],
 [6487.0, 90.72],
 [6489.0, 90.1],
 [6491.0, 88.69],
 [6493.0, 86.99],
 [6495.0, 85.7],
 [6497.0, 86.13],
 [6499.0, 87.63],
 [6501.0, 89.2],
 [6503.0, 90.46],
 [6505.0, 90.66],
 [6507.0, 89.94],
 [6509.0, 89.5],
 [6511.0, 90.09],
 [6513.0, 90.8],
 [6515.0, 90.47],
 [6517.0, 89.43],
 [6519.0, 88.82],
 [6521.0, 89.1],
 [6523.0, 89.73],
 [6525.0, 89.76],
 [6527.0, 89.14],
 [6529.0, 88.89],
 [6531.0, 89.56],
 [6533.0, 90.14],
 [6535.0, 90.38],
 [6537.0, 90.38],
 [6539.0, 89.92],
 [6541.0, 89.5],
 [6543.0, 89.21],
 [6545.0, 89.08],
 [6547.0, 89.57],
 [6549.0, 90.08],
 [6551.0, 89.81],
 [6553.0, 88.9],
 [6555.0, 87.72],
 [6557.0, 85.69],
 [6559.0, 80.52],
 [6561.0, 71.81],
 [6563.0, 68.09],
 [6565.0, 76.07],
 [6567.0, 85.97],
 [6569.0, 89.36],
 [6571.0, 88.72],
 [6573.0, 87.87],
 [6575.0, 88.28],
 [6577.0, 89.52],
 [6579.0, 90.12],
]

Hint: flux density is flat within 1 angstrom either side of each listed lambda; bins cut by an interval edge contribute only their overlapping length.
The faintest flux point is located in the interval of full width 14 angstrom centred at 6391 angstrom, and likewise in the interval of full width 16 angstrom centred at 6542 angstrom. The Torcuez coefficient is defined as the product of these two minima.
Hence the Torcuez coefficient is 8031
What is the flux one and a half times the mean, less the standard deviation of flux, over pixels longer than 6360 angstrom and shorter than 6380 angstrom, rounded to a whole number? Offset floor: 137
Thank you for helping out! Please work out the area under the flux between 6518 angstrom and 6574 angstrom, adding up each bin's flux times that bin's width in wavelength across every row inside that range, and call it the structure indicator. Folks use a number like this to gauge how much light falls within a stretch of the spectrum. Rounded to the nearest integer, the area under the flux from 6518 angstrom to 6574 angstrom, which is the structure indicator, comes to 4868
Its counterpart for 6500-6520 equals 1799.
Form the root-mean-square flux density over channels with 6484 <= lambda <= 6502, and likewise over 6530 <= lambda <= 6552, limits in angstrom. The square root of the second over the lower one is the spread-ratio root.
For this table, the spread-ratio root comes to 1.01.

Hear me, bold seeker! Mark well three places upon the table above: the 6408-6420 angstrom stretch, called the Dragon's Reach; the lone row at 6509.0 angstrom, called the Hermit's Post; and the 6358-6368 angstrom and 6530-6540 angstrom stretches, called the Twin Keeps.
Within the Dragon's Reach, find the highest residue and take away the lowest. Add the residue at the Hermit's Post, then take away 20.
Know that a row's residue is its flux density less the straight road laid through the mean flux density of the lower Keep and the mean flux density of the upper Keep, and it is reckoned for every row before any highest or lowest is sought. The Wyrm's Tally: -19.1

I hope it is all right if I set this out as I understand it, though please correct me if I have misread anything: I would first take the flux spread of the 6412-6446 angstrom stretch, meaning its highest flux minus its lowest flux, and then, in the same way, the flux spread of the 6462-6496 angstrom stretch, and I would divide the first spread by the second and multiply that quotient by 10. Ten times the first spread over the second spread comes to 7.6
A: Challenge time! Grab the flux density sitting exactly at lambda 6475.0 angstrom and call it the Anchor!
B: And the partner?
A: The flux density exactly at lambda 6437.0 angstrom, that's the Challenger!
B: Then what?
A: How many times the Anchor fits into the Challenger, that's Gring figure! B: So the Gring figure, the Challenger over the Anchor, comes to 0.99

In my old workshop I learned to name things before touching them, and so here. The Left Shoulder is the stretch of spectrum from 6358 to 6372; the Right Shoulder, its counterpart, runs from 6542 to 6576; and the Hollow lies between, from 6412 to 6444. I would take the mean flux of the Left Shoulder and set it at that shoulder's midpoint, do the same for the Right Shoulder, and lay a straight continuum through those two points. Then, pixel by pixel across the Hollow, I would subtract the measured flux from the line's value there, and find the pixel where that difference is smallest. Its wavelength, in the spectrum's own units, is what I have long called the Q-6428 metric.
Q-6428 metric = 6413.0 angstrom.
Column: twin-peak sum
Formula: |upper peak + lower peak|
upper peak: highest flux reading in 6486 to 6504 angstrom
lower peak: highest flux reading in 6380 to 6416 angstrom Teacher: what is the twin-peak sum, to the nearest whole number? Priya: 183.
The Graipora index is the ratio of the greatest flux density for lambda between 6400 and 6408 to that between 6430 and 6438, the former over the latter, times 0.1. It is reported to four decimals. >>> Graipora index 0.1029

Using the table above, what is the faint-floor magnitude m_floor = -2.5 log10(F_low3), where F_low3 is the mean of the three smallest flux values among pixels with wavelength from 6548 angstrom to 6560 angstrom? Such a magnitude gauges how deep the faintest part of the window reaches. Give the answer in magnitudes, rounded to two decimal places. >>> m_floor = -4.82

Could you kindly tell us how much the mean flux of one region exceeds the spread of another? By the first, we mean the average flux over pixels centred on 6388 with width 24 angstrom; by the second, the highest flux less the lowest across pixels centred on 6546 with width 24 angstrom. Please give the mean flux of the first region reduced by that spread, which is 86.5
